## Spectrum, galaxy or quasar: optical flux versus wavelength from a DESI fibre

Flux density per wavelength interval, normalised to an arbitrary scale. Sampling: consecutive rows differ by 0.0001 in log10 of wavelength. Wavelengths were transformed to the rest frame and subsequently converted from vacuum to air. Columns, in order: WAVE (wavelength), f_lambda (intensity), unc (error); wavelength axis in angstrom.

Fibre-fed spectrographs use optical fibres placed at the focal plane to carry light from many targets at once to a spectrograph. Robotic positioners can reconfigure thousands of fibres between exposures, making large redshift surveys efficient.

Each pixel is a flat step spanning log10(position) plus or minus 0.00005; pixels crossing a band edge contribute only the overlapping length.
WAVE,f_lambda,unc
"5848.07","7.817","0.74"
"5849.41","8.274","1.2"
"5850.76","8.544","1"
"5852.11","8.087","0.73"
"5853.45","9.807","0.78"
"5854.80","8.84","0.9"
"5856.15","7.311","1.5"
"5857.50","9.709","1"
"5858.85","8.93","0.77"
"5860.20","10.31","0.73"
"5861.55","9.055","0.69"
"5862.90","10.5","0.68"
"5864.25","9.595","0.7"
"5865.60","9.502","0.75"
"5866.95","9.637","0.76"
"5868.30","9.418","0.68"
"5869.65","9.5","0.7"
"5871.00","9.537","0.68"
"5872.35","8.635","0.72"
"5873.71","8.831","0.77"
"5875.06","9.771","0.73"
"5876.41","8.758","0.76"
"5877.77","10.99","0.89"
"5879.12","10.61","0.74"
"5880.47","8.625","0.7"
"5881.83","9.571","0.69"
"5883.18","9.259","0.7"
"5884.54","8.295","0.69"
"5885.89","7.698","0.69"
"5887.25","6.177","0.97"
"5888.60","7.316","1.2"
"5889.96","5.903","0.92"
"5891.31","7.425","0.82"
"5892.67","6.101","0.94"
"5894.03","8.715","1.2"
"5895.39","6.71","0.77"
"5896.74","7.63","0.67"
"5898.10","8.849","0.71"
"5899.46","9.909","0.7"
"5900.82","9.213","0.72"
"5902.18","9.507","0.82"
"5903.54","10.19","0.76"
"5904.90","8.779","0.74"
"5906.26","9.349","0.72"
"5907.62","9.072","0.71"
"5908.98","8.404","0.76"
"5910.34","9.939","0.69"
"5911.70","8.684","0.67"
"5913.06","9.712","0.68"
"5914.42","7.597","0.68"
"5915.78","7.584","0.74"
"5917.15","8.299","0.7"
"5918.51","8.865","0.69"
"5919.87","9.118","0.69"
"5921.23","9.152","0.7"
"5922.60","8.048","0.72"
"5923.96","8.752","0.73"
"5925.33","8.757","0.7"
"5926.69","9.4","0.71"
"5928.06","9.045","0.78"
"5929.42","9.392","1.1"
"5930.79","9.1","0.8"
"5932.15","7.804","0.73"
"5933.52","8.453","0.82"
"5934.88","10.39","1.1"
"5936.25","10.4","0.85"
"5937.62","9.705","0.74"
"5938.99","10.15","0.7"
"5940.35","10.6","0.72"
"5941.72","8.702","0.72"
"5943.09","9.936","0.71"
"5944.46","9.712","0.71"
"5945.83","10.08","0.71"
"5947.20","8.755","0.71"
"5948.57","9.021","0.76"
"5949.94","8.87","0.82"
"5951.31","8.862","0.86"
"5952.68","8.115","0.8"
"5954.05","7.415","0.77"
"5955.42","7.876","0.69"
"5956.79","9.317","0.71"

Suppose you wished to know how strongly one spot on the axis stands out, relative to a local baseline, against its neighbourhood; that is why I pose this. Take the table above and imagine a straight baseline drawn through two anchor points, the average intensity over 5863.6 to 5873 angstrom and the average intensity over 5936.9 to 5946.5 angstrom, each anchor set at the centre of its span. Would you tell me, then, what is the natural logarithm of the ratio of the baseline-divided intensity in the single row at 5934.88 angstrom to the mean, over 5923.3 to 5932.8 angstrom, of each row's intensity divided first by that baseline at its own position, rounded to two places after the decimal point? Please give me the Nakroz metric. 0.15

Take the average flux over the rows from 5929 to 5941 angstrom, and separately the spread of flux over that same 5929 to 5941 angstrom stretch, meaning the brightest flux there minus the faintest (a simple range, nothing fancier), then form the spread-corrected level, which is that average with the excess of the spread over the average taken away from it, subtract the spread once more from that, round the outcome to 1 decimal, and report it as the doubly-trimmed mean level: 13.5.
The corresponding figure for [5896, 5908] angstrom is 13.2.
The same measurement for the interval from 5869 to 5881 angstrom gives 14.2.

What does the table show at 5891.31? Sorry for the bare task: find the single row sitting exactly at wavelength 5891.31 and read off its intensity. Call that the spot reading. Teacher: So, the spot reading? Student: 7.425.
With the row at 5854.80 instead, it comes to 8.84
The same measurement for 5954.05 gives 7.415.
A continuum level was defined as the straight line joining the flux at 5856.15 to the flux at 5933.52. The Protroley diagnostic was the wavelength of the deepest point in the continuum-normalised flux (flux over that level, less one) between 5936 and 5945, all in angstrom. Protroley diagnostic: 5941.72 angstrom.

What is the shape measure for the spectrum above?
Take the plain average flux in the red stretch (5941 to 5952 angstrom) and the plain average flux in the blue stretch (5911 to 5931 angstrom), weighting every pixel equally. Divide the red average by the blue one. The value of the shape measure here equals 1.05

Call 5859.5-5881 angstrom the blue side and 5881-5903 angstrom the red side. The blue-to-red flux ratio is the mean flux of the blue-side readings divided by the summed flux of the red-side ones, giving 0.0747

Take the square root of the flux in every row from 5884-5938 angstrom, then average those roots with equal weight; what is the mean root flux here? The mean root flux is 2.92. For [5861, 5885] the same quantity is 3.07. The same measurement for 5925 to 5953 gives 3.05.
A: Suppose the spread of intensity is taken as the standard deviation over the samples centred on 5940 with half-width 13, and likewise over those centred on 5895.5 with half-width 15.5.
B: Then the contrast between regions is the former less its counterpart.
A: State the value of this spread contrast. -0.5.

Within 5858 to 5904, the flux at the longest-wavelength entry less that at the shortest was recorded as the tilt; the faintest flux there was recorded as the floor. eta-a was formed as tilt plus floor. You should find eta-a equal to 7.2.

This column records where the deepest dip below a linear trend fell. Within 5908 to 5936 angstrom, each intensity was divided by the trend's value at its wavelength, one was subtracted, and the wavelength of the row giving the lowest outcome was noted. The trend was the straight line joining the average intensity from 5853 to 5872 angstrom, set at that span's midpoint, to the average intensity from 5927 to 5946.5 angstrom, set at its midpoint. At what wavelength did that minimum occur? 5915.78 angstrom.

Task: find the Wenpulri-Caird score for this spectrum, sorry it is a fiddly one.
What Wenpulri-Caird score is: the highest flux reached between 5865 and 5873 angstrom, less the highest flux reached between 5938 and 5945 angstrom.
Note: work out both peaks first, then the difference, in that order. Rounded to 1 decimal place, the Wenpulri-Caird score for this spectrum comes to -1.0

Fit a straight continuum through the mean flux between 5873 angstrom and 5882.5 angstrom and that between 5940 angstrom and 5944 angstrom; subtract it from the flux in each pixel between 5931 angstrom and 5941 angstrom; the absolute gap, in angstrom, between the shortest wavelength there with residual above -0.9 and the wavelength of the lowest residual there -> 2.7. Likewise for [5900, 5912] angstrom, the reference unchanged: 8.2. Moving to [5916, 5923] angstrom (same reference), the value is 4.1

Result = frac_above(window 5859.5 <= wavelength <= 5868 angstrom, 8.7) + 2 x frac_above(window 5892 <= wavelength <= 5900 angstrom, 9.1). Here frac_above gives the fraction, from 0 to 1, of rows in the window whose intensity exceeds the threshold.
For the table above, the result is 1.3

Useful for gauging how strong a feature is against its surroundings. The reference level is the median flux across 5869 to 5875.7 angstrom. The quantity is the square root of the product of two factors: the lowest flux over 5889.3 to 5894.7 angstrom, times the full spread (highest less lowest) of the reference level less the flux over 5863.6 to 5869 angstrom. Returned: 1.1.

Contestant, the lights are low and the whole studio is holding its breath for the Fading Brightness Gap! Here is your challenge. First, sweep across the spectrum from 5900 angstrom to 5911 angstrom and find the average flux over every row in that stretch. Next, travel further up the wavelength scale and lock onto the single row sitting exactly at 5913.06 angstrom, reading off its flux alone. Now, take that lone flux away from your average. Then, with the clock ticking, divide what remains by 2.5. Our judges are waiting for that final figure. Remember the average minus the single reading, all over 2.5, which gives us -0.2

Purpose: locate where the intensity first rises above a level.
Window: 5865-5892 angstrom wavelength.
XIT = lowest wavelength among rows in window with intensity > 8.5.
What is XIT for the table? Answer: 5865.60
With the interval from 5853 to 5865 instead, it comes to 5853.45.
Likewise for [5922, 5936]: 5923.96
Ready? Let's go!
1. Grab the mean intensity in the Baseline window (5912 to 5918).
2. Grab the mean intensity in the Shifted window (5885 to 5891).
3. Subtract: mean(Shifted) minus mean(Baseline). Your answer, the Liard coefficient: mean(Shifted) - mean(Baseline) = -1.5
